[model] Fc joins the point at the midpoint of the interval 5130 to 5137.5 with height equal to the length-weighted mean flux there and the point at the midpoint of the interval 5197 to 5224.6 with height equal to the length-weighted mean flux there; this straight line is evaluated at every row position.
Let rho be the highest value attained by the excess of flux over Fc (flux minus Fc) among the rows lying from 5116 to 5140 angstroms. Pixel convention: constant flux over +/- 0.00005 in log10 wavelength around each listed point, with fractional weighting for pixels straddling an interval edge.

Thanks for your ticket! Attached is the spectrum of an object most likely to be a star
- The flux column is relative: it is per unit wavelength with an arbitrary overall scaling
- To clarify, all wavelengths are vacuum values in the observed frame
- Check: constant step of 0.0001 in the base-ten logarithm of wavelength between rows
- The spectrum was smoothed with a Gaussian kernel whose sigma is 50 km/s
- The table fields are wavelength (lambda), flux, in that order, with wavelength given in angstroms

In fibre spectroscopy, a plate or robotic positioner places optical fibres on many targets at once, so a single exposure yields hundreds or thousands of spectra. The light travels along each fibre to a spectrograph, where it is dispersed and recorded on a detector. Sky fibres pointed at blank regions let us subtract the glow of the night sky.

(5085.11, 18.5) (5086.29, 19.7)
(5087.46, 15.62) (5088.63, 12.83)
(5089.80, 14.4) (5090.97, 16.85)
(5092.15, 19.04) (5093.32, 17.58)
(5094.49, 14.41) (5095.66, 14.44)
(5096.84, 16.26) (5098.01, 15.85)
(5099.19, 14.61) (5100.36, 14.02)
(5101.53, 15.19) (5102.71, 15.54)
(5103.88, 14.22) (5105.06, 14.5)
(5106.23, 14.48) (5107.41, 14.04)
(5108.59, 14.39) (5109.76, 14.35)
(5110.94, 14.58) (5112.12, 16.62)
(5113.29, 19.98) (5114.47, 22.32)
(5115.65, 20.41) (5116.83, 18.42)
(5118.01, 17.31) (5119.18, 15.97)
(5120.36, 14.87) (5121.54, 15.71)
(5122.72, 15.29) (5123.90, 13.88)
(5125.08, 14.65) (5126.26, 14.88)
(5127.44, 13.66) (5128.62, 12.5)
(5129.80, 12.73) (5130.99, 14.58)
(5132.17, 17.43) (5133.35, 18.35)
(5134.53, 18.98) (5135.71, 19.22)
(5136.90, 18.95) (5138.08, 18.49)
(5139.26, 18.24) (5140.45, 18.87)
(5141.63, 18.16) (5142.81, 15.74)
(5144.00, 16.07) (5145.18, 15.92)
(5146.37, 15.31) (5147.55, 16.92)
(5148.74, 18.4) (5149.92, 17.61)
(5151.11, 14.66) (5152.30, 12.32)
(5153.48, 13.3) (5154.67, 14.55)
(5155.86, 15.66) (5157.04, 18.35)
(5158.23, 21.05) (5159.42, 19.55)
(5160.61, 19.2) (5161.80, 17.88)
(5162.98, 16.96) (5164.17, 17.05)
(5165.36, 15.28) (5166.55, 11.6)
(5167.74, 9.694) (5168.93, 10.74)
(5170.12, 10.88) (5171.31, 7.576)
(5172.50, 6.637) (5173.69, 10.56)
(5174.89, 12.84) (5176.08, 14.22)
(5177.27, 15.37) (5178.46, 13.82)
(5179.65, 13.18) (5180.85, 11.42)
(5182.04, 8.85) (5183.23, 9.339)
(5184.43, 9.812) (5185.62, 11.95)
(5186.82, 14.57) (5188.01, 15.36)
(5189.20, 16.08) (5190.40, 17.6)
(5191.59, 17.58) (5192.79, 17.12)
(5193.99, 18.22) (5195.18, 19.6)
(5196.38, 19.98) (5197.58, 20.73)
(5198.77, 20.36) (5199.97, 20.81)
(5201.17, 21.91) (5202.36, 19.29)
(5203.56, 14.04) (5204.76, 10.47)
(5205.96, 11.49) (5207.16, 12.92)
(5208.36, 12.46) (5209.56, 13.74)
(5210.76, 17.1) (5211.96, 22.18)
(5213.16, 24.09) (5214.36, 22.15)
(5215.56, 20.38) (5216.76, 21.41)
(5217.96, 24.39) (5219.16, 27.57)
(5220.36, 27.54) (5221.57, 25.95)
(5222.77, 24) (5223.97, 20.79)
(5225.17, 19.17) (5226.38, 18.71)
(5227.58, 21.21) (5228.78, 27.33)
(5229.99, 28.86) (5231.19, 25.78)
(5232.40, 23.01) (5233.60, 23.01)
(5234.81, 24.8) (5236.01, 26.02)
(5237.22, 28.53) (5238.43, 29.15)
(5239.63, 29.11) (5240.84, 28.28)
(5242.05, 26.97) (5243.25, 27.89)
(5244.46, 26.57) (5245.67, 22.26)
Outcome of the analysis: 1.5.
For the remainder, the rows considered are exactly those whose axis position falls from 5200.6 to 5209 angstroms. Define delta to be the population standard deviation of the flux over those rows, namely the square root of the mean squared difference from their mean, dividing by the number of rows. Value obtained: 4.0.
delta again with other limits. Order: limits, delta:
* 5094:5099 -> 0.8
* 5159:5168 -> 3.3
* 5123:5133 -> 1.4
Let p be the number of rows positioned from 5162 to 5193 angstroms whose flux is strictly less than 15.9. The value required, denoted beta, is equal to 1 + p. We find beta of 21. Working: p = 20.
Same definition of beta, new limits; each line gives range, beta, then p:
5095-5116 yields 14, 13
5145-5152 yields 3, 2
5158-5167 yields 3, 2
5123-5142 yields 8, 7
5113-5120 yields 1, 0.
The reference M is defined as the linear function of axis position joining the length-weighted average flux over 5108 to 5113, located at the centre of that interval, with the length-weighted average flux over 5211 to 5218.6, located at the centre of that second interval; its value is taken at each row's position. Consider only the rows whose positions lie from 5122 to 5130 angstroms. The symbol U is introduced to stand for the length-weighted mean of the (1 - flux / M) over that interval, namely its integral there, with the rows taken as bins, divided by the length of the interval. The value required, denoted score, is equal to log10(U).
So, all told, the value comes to -0.9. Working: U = 0.14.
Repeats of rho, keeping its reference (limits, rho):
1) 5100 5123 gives 5.2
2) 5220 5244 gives 8.5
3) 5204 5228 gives 7.5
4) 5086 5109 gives 3.4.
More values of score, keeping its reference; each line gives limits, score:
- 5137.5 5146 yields -2.4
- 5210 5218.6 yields -1.5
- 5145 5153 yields -0.9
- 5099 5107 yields -2.0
